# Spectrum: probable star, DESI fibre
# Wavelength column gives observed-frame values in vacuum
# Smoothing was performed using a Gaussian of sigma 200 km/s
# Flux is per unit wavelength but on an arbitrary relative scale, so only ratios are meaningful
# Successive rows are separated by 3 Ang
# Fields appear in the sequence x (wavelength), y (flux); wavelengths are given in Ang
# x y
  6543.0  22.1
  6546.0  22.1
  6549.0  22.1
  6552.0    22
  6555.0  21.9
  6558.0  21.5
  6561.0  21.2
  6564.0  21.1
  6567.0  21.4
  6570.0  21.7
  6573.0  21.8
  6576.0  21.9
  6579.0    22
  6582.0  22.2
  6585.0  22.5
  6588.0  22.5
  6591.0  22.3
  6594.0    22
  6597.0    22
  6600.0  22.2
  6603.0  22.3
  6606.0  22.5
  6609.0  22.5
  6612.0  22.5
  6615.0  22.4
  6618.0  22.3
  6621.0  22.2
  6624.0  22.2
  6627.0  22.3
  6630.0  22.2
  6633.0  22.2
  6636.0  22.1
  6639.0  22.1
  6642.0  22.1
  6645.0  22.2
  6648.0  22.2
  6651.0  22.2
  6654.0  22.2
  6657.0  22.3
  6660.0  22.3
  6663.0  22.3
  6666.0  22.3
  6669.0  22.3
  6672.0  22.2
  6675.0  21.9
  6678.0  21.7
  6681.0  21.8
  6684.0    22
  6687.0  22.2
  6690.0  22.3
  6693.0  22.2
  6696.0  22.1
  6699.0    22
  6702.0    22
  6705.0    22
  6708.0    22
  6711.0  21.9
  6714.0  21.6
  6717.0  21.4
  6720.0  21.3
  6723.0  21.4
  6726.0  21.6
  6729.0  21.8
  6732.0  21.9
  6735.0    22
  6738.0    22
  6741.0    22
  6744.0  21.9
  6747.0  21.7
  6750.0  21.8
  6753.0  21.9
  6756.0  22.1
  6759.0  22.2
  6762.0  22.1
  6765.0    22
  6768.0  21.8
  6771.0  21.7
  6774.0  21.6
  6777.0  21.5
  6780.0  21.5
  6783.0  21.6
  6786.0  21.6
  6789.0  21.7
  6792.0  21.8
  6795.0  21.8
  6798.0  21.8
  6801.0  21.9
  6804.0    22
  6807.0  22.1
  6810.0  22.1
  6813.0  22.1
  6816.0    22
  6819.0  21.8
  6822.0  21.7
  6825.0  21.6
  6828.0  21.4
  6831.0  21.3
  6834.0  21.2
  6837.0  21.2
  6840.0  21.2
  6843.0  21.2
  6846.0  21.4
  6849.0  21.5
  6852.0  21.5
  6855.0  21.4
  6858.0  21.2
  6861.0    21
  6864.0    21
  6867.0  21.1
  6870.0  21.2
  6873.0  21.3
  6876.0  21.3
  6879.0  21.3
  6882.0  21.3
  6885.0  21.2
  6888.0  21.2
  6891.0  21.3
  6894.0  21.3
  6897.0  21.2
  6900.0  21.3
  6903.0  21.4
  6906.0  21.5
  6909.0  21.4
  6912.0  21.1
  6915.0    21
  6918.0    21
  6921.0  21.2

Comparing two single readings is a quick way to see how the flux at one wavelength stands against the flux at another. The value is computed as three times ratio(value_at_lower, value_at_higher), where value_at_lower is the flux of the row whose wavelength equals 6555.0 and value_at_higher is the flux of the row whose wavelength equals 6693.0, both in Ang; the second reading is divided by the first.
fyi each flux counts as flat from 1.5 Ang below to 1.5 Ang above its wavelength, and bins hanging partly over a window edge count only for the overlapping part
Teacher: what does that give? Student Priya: 3.04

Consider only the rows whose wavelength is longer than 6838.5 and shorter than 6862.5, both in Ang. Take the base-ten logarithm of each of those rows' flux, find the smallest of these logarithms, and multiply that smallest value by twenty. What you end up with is 26.4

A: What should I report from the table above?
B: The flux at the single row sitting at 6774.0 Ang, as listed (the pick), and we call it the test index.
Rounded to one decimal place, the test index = 21.6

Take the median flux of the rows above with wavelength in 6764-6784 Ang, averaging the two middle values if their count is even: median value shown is 21.60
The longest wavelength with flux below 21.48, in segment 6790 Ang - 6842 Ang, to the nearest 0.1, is 6840.0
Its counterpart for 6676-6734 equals 6723.0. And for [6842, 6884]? 6882.0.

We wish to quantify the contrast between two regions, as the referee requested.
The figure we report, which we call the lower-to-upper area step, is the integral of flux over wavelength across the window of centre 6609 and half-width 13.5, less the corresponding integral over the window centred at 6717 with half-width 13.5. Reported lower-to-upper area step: 18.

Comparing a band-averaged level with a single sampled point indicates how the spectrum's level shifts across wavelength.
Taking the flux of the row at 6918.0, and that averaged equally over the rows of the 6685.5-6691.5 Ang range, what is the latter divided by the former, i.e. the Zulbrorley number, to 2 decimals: 1.06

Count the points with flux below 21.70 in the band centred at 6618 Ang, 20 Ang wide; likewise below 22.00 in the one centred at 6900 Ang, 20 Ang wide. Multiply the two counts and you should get 0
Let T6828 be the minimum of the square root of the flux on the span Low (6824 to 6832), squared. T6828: 21.3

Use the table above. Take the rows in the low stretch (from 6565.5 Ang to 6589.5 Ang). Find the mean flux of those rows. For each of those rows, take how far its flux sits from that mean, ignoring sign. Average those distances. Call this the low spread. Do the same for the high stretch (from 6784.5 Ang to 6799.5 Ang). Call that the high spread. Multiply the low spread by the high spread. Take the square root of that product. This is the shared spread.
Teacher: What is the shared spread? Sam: 0.15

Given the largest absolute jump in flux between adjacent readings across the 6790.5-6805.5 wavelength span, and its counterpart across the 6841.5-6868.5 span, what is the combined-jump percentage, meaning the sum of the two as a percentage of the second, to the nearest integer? 150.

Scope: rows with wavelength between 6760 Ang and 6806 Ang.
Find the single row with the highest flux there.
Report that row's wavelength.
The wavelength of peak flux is 6762.0 Ang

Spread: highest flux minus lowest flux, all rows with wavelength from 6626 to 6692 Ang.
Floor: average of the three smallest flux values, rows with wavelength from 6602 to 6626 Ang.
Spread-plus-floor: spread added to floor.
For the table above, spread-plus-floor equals 22.8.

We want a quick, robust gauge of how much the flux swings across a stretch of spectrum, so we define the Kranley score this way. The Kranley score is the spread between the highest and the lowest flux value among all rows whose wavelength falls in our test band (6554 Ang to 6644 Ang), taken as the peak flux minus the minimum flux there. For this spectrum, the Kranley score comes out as 1.4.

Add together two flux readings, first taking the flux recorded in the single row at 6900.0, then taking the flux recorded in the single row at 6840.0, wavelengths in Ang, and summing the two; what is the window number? 42.5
